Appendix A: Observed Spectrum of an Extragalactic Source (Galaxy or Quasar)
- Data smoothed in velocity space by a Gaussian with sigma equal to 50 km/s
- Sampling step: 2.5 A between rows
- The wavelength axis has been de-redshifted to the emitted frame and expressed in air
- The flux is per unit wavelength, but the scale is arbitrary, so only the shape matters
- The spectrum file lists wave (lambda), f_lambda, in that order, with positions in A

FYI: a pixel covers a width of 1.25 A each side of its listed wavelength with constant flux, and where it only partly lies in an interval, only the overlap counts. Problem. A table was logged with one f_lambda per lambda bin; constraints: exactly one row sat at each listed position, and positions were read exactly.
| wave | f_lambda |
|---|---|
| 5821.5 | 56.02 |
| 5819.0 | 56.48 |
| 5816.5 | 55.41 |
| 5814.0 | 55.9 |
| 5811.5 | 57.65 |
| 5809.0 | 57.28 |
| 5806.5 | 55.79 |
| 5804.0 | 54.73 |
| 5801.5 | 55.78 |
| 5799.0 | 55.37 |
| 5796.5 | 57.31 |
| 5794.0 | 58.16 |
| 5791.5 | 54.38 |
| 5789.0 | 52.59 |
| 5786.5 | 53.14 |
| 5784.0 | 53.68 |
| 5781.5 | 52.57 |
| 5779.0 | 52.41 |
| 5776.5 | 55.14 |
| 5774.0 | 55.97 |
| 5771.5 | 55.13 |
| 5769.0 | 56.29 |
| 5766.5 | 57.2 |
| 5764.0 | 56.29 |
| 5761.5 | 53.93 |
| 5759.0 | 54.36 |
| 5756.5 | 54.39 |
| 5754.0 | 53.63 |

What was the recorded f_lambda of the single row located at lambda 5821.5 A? 56.02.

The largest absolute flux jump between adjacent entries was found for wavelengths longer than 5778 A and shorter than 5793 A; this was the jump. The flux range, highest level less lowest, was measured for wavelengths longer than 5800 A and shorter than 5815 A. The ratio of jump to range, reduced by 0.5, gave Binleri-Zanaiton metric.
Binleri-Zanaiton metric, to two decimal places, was 0.11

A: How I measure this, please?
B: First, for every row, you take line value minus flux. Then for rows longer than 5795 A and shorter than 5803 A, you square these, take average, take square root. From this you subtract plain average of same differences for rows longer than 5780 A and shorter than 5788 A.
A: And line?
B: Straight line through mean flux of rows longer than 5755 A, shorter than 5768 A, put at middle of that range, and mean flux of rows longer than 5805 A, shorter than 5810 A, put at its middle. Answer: -1.8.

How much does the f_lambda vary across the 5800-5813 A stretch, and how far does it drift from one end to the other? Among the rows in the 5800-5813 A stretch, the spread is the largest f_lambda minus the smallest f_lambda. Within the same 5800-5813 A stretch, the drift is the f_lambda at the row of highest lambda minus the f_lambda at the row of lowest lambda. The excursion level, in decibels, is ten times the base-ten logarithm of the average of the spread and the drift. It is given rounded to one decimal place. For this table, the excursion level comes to 3.8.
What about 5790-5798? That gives 5.3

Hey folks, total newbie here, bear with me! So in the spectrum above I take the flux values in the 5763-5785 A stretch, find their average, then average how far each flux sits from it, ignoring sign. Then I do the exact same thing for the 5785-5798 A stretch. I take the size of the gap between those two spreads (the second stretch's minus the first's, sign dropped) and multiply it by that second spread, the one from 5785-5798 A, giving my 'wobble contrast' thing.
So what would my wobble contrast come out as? 1.49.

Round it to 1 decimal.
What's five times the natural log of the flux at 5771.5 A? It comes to 20.0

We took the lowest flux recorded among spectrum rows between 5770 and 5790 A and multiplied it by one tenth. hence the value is 5.24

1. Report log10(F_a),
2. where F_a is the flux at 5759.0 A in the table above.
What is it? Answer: 1.74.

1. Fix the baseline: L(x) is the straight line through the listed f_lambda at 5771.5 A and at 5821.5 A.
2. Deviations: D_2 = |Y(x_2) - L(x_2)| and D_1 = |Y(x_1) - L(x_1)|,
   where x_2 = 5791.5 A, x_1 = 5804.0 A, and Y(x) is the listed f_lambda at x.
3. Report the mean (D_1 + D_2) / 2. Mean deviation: 1.04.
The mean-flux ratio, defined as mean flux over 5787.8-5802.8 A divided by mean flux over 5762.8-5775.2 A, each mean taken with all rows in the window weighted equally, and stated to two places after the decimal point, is 0.99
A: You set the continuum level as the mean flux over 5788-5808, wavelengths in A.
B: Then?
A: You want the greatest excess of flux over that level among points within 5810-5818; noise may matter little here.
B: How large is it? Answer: 2.1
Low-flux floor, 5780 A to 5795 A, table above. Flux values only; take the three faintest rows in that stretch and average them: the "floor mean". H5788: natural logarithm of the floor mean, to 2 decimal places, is 3.97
